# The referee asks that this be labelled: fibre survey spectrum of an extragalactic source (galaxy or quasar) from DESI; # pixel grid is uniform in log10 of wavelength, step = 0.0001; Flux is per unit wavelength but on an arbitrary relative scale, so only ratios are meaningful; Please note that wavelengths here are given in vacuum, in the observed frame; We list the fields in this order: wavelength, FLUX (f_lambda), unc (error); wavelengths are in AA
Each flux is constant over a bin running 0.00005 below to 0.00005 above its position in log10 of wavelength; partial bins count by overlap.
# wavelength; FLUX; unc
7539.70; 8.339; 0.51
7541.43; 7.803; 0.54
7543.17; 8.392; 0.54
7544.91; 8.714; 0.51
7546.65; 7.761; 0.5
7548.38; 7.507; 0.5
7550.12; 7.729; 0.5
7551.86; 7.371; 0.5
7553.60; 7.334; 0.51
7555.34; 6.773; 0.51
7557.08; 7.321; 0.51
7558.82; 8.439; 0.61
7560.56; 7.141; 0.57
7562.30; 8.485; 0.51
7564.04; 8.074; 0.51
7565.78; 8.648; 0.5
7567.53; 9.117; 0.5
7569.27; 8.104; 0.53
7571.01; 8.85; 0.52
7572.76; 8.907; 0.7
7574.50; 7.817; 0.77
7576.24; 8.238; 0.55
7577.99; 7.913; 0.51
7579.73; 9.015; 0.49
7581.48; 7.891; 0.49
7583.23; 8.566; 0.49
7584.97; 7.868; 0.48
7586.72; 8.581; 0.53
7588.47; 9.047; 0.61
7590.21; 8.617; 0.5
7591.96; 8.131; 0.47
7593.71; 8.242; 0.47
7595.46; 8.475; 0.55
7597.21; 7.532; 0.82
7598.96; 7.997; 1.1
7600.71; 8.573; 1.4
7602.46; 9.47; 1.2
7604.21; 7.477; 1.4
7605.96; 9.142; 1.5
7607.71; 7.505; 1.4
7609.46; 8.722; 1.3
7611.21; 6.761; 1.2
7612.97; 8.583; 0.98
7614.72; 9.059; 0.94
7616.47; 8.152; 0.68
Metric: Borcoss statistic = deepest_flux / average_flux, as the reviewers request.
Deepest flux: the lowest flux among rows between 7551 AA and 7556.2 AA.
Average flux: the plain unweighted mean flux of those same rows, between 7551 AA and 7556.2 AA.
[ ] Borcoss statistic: 0.946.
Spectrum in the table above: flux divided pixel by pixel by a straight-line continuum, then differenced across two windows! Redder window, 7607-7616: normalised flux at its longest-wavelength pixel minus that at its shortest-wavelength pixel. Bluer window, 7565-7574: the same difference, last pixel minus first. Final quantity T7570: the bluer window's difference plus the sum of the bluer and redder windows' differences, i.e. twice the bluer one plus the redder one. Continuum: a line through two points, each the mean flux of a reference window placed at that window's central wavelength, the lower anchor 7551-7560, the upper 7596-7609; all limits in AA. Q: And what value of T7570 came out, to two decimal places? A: 0.20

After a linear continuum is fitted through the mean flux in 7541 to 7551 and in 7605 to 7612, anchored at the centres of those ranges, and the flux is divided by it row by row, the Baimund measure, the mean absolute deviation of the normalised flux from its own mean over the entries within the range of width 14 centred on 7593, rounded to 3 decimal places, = 0.044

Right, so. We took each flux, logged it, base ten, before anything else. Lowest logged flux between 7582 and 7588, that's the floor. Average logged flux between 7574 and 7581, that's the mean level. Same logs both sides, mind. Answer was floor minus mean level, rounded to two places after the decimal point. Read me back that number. -0.02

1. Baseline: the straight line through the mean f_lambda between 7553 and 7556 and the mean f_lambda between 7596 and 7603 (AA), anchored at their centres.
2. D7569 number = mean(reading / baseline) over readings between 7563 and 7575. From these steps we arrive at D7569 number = 1.14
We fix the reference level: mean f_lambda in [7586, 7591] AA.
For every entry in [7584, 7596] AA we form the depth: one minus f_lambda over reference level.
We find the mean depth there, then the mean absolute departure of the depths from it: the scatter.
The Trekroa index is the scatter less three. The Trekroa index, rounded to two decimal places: -2.97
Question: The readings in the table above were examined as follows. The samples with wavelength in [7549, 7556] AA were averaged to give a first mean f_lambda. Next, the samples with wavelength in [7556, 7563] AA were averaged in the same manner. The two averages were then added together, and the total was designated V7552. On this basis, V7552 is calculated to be 15.1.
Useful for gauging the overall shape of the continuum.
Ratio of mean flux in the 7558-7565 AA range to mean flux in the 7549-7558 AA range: 1.10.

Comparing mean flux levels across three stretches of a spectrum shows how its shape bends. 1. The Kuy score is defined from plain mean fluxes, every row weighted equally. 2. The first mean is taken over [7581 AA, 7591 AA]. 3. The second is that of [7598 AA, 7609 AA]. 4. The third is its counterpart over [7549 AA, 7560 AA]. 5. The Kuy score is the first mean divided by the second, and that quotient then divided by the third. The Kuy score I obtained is 0.135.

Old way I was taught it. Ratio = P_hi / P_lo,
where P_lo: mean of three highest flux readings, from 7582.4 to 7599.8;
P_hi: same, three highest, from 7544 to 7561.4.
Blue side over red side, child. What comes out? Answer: 0.95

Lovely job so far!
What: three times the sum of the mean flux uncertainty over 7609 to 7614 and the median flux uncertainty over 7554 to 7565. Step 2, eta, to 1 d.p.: 5.0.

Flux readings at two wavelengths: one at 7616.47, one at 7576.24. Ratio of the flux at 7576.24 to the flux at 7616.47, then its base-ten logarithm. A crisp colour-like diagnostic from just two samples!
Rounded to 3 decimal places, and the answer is 0.005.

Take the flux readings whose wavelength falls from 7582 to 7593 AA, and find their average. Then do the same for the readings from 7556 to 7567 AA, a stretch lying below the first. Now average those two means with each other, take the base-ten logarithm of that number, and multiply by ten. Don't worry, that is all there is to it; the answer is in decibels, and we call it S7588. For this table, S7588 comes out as 9.16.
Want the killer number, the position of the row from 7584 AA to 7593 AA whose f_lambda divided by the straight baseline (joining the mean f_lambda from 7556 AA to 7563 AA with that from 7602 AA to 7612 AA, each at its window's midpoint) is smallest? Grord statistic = 7584.97 AA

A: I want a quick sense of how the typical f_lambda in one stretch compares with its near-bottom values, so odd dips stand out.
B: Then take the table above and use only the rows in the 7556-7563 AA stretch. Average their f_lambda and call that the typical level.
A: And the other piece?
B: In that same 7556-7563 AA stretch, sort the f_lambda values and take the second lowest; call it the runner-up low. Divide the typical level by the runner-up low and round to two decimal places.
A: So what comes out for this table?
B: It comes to 1.07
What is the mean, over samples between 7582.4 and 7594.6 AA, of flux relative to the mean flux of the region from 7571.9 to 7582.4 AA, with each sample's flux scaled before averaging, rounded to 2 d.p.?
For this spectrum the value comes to 1.02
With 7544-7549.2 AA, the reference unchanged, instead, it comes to 0.96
